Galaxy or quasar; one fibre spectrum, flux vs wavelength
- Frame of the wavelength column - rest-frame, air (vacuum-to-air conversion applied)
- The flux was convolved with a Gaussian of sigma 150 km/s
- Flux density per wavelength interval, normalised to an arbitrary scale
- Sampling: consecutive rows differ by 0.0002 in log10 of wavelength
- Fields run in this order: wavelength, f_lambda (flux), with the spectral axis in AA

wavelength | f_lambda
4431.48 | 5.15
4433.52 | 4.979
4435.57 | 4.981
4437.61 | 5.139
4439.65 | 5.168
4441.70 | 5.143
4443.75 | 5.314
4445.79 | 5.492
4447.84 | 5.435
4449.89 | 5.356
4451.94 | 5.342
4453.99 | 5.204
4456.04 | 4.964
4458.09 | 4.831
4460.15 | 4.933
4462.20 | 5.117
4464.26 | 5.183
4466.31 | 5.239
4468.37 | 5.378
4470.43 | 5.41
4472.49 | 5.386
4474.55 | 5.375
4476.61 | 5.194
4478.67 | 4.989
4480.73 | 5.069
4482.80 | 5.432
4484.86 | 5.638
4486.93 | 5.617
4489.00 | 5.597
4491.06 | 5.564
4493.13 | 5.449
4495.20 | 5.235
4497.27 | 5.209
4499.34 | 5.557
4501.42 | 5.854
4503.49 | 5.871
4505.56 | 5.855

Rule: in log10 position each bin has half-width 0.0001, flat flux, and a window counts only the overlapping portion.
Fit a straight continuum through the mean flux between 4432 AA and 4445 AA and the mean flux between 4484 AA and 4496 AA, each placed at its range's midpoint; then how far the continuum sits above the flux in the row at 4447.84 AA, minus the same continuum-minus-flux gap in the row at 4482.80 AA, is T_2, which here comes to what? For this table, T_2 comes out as -0.27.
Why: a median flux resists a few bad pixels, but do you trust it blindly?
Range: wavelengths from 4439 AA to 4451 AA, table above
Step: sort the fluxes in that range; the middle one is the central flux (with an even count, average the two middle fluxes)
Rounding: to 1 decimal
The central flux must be 5.3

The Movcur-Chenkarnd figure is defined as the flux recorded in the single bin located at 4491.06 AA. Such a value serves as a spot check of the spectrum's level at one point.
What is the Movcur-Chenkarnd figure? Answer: 5.564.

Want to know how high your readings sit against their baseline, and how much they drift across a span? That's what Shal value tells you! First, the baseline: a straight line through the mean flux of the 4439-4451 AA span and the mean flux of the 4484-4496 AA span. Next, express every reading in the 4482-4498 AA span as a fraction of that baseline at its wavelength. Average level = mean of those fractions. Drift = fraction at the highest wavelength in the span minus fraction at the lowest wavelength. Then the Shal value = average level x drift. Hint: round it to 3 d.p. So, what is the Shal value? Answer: -0.051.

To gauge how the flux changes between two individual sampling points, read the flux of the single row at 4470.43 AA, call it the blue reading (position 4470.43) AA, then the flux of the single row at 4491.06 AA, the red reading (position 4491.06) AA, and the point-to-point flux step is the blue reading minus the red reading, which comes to -0.15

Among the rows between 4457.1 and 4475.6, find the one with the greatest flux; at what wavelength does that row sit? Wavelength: 4470.43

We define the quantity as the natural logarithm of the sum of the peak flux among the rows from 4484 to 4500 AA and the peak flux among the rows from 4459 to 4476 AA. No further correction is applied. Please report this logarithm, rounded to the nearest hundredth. 2.40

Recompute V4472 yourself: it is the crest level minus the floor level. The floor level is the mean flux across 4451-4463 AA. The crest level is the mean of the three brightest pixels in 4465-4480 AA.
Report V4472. 0.33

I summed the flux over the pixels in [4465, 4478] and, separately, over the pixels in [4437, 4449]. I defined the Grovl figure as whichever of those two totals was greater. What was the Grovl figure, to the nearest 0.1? 32.0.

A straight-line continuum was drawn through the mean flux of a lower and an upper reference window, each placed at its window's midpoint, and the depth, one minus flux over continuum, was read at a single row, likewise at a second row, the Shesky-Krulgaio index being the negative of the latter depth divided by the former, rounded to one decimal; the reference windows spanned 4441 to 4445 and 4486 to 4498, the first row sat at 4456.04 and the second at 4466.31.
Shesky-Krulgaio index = -0.3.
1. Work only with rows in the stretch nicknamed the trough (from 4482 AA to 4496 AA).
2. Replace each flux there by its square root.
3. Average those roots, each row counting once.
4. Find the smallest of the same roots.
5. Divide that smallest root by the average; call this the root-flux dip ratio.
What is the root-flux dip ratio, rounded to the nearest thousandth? 0.975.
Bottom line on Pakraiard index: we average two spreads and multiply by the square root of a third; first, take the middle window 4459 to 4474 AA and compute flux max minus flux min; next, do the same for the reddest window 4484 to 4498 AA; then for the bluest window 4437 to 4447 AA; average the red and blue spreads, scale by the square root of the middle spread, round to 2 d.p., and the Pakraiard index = 0.27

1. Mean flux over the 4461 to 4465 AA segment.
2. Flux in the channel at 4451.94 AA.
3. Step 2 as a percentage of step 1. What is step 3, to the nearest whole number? 104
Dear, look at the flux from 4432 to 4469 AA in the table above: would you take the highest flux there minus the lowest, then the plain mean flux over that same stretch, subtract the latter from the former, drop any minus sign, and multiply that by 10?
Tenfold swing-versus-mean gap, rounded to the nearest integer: 45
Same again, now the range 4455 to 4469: 45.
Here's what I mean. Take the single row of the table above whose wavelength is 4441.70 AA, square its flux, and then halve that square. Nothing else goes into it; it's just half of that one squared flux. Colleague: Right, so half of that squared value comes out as 13.2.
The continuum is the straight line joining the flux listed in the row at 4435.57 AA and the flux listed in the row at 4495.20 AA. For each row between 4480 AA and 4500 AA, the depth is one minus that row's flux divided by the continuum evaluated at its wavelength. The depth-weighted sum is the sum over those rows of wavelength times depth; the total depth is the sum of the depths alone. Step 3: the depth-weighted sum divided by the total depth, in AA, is 4489.5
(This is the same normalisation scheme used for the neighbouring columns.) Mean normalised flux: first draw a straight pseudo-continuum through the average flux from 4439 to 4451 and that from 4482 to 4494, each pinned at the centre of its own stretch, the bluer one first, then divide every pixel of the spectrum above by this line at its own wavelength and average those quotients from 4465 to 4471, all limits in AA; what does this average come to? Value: 0.98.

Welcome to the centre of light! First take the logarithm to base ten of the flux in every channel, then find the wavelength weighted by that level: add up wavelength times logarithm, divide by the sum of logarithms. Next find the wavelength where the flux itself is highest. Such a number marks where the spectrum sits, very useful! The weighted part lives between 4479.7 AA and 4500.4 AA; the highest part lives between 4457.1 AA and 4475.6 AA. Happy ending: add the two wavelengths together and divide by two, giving 4480.2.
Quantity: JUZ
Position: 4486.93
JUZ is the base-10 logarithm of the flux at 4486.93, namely 0.75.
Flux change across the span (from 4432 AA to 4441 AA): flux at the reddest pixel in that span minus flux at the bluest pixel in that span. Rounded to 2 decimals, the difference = 0.19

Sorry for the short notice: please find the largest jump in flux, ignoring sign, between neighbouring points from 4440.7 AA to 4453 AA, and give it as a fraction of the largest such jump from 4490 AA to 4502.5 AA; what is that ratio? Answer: 0.5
